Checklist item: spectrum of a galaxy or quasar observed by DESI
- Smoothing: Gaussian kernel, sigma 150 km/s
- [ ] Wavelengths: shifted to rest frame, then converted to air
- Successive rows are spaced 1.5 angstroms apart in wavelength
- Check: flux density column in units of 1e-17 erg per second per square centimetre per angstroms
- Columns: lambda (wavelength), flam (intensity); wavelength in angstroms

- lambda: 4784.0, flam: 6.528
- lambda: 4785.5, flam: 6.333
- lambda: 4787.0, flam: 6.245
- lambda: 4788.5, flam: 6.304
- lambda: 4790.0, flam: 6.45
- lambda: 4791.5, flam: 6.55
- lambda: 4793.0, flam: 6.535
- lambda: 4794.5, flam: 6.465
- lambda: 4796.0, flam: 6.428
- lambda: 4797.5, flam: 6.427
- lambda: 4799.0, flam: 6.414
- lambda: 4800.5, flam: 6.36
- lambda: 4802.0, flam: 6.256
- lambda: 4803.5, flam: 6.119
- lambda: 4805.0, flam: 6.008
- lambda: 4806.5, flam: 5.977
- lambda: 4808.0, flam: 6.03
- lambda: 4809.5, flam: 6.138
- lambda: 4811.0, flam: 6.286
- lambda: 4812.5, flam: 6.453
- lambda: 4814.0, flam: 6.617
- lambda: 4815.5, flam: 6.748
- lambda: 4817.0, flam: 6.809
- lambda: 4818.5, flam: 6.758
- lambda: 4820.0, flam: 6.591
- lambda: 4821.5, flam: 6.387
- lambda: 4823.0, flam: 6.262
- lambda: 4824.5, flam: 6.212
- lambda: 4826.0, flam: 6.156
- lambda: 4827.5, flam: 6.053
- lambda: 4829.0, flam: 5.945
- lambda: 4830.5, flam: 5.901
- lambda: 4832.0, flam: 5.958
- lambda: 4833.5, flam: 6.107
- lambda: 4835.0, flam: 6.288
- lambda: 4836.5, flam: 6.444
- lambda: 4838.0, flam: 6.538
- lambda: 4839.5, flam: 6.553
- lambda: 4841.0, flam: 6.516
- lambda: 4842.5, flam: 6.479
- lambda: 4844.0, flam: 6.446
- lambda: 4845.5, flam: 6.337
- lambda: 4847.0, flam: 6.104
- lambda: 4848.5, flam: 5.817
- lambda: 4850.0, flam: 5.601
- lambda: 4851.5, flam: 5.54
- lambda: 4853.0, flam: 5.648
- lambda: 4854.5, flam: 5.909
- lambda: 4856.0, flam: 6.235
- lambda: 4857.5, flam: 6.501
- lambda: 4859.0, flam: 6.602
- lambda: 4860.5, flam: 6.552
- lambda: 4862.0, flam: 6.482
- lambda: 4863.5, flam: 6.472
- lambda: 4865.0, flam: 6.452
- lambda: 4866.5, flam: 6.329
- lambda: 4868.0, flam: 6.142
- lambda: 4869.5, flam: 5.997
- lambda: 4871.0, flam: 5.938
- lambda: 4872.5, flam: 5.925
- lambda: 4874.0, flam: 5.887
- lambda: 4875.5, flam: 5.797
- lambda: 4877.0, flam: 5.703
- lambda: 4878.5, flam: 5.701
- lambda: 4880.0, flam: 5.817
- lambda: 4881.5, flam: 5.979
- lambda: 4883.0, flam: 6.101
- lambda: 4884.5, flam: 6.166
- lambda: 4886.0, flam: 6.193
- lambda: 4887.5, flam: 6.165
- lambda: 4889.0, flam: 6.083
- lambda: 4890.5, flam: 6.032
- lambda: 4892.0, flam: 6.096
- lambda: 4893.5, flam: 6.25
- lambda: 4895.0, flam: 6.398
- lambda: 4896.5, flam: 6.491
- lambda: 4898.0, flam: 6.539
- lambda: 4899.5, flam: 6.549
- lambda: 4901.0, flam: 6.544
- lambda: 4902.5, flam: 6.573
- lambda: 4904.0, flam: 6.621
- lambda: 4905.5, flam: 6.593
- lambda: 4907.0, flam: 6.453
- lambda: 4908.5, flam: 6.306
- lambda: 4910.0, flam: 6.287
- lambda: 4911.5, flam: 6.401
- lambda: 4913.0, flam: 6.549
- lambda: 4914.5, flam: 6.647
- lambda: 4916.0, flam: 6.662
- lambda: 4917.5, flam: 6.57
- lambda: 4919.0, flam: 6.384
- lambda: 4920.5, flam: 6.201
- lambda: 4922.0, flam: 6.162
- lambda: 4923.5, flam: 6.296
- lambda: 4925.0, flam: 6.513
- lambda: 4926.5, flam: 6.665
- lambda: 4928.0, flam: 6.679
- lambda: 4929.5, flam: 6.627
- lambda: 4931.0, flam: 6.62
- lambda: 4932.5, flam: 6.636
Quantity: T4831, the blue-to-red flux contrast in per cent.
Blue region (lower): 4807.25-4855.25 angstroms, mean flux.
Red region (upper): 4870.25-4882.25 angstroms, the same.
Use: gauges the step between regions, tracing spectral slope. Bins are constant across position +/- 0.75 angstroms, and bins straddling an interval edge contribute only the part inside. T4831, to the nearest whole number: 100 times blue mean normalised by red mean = 107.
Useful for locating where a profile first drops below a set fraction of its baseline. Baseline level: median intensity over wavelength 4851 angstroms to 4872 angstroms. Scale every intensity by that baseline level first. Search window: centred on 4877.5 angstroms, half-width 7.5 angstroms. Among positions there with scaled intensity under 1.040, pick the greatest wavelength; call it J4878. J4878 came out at 4884.5 angstroms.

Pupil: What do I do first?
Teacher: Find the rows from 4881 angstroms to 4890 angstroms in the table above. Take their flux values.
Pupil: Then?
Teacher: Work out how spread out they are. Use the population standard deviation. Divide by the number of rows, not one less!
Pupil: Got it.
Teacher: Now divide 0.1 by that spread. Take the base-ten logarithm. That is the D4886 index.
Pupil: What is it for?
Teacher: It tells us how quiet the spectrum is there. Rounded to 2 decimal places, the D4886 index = 0.14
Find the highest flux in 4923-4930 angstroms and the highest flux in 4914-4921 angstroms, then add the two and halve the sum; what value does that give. 6.67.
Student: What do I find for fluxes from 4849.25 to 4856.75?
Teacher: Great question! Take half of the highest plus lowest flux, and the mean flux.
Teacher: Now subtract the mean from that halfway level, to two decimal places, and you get 0.10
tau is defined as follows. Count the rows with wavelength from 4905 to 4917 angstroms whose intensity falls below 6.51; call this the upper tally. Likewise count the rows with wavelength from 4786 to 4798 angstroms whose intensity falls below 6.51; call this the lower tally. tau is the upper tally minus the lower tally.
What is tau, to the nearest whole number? -2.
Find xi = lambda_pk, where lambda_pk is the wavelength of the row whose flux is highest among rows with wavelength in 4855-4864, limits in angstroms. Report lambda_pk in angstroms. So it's 4859.0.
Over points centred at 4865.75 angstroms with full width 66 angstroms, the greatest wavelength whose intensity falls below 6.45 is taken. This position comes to 4895.0 angstroms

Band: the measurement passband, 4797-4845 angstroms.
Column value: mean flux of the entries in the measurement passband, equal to 6.32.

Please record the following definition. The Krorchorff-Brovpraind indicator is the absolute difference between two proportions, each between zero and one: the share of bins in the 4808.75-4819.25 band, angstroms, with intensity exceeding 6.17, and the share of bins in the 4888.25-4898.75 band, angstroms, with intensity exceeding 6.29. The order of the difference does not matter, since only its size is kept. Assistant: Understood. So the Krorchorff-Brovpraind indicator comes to 0.43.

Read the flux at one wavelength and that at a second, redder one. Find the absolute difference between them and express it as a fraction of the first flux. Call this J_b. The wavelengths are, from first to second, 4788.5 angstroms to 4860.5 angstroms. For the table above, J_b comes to 0.04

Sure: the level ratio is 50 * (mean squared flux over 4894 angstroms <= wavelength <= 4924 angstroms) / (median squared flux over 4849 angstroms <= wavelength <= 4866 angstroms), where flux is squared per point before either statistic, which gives 50.2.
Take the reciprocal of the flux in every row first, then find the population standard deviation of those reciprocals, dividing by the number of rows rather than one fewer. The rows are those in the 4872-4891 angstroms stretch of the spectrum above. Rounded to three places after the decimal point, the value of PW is 0.005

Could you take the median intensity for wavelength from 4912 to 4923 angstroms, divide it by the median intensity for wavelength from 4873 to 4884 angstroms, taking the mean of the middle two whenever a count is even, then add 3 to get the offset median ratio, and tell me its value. 4.13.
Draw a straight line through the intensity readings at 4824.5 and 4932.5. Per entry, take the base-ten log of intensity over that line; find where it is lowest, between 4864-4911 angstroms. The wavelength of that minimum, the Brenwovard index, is 4878.5 angstroms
